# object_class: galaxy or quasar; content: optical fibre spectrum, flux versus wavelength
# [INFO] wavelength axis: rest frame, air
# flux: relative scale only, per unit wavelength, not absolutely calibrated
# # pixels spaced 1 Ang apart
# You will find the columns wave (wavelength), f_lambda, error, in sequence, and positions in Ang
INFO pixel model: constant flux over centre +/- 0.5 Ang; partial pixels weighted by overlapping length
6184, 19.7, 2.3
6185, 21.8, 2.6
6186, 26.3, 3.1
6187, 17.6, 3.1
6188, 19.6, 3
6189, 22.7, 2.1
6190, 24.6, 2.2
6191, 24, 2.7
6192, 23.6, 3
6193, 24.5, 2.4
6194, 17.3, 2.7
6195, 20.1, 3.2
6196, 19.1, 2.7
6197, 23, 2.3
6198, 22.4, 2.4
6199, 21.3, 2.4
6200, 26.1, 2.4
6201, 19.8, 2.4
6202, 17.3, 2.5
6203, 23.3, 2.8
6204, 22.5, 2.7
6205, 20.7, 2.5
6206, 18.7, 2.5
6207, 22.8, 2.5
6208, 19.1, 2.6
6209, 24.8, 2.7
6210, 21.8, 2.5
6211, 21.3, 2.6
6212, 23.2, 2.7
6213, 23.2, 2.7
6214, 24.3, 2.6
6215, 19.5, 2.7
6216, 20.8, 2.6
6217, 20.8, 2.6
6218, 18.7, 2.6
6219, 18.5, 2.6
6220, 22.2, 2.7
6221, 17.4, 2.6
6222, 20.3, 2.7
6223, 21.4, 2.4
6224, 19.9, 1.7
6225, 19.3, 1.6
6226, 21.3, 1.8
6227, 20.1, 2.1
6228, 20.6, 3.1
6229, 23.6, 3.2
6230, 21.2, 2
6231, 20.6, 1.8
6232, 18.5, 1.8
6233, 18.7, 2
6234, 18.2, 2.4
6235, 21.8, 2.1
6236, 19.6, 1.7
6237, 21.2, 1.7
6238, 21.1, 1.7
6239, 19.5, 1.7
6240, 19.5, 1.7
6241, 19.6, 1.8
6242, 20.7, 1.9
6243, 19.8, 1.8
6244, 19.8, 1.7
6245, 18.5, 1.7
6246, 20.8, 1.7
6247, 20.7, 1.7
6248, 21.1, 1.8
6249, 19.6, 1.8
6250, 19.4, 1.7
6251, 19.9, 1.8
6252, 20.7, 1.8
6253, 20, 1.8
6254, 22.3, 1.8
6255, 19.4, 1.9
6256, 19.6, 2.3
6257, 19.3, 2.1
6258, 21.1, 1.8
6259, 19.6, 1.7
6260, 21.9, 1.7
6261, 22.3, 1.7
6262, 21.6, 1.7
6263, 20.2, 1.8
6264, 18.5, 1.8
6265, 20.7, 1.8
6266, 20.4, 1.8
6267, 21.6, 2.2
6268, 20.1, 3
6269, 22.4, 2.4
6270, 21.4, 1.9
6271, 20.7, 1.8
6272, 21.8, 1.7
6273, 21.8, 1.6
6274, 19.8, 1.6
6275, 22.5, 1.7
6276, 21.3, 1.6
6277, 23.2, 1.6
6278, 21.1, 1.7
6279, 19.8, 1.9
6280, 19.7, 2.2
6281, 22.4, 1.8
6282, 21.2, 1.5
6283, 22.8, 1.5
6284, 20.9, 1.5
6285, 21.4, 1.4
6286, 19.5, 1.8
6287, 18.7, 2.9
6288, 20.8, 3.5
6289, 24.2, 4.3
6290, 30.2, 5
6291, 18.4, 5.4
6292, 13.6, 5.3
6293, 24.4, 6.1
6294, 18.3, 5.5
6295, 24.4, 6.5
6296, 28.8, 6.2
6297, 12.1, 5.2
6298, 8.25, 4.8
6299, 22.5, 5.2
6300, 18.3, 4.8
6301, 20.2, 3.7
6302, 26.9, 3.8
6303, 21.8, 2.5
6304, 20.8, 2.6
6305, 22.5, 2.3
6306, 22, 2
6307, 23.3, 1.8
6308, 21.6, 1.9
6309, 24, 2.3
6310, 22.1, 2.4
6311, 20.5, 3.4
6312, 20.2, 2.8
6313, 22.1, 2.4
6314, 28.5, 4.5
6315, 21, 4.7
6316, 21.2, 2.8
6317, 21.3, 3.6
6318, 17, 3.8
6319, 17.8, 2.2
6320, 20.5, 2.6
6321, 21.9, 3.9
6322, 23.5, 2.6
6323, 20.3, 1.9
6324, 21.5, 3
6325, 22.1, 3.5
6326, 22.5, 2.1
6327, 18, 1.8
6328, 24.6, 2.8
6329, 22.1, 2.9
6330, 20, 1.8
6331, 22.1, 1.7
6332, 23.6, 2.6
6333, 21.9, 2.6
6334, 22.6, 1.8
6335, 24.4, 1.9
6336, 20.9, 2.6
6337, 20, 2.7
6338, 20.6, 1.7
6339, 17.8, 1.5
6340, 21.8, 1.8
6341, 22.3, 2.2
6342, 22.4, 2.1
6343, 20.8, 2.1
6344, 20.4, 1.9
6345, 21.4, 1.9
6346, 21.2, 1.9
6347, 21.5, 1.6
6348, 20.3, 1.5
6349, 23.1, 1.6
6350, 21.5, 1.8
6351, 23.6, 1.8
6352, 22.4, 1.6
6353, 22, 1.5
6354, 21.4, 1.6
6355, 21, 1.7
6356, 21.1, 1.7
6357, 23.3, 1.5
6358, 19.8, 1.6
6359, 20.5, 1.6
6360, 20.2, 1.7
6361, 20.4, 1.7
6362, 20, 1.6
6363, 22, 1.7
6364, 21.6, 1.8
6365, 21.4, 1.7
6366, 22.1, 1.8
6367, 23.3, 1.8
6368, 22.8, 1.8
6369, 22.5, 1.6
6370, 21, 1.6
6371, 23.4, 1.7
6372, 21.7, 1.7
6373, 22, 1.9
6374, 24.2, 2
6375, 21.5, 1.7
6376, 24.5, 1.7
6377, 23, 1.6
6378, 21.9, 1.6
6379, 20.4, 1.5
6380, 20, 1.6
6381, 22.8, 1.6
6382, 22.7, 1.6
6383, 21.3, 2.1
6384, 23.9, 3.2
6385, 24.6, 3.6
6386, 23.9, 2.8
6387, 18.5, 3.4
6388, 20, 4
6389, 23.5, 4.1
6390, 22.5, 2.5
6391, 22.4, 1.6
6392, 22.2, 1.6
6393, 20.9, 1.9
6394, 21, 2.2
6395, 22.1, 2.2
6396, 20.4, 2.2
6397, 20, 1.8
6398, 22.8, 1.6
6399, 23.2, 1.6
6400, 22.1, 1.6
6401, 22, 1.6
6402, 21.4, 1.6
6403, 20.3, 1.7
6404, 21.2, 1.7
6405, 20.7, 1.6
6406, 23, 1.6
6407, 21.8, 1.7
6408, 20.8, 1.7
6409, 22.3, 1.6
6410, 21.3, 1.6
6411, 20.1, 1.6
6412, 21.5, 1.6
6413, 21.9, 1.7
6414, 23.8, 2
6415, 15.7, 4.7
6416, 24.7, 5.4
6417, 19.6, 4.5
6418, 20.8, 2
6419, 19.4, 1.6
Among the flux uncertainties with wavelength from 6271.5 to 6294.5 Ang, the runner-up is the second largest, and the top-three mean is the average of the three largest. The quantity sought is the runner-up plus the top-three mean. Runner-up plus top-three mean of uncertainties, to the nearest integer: 11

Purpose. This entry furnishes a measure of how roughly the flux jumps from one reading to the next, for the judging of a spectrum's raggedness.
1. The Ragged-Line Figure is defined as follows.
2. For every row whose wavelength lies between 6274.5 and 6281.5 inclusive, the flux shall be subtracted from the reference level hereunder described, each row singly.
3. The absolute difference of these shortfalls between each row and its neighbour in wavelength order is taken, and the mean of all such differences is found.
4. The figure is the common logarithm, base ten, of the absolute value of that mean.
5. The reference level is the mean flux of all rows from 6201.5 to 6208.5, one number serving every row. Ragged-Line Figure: 0.19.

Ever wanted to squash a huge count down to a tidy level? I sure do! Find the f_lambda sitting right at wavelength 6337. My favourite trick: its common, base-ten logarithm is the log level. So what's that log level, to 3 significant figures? 1.30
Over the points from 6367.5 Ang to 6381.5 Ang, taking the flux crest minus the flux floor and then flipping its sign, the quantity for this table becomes -4.5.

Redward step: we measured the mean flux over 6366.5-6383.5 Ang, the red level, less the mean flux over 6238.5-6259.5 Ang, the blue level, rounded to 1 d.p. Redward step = 2.3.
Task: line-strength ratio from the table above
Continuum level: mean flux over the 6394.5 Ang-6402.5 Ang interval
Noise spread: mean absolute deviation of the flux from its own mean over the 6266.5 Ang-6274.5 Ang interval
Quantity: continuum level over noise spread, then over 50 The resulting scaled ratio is 0.58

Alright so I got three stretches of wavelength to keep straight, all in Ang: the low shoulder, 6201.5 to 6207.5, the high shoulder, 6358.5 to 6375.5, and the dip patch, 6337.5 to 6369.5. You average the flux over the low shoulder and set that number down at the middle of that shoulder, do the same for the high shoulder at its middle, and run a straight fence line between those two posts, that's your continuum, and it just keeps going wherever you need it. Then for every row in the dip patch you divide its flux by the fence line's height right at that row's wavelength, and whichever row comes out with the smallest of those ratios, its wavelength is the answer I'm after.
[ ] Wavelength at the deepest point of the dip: 6339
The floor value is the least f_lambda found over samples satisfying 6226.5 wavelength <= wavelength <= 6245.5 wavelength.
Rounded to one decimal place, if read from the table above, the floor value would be 18.2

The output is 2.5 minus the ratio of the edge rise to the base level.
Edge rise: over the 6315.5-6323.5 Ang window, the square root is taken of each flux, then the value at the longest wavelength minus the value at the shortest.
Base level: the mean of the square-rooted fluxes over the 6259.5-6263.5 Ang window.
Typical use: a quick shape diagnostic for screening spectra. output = 2.52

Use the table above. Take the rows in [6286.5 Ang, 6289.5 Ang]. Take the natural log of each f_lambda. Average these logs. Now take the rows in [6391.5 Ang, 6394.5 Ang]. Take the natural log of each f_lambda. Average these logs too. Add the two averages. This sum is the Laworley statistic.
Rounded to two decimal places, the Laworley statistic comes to 6.11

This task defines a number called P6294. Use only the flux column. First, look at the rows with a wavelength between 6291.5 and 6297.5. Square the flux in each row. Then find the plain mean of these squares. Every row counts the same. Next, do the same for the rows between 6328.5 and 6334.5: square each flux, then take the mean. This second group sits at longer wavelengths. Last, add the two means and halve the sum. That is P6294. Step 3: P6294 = 468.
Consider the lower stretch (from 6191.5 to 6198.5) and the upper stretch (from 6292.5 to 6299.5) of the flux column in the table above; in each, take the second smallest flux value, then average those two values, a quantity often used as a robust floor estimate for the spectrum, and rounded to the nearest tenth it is 15.6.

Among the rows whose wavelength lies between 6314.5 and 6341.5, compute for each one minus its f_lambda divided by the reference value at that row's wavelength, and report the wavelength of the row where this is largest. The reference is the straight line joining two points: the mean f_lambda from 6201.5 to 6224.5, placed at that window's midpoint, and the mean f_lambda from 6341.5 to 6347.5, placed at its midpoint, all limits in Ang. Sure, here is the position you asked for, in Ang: 6318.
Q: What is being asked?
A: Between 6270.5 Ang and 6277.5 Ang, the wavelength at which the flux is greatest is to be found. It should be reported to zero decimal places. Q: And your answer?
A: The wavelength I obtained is 6277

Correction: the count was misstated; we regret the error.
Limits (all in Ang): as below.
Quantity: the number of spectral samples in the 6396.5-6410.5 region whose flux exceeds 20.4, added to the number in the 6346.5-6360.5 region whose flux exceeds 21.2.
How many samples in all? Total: 20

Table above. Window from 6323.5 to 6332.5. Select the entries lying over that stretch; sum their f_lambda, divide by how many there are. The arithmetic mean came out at 21.83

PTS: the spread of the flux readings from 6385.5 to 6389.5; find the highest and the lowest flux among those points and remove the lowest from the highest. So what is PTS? 5.4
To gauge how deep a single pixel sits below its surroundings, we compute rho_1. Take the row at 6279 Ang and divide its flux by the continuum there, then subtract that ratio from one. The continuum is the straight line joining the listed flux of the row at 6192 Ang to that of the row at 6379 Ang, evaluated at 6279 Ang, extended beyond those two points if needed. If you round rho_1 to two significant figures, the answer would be 0.10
